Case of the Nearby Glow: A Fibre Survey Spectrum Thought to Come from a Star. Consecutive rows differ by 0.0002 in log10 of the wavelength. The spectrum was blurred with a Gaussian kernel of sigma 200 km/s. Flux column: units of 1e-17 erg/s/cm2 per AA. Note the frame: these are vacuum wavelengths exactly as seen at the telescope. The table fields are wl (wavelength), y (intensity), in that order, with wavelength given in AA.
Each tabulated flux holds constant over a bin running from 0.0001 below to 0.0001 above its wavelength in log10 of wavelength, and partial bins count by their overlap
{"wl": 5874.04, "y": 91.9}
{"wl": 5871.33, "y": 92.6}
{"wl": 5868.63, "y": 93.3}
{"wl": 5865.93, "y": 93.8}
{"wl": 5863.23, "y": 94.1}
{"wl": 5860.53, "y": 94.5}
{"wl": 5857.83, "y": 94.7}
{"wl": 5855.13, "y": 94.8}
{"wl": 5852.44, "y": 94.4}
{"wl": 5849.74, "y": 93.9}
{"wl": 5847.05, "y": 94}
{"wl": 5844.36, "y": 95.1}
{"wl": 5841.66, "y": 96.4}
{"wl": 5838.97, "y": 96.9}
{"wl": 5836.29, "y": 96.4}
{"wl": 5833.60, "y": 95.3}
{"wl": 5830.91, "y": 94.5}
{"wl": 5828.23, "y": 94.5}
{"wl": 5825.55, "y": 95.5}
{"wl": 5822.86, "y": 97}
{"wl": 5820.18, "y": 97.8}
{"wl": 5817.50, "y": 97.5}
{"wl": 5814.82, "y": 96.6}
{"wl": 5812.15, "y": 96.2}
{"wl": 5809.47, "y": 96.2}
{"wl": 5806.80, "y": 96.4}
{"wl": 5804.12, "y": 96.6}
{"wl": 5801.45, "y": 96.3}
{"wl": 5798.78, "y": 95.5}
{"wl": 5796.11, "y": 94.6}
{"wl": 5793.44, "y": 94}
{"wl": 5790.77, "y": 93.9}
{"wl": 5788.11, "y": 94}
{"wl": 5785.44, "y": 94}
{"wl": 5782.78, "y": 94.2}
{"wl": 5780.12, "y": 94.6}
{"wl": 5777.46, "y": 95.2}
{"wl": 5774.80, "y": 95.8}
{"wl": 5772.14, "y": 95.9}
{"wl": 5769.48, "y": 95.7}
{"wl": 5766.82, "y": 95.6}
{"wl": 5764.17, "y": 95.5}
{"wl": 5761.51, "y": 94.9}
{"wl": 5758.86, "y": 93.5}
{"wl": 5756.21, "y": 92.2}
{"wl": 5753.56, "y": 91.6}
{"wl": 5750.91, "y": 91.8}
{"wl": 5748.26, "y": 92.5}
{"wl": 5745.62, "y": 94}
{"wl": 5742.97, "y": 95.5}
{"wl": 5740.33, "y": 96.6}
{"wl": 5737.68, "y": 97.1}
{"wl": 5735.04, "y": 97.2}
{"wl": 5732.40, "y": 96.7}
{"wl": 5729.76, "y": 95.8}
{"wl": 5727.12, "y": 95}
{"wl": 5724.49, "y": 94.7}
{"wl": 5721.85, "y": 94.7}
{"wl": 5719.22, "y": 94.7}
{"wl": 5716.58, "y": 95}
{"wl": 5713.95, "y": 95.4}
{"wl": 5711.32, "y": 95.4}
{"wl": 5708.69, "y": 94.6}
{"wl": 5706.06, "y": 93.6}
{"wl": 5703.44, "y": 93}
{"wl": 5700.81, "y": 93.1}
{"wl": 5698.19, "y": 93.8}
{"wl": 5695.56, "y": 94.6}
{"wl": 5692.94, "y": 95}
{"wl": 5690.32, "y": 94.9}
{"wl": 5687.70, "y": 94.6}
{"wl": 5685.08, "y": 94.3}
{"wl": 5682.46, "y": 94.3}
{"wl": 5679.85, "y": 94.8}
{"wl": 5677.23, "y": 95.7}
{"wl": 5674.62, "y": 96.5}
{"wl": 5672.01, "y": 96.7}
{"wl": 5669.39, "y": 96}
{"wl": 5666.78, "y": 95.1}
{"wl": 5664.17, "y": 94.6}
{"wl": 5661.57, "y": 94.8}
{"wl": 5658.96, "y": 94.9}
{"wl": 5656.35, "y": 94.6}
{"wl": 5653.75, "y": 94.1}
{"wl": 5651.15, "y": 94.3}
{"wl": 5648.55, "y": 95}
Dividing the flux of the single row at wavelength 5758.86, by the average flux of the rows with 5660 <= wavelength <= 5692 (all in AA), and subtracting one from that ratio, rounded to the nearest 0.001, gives -0.018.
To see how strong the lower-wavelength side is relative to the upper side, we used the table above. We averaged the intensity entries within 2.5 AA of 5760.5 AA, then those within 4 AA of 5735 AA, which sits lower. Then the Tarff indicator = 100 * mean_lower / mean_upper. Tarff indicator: 103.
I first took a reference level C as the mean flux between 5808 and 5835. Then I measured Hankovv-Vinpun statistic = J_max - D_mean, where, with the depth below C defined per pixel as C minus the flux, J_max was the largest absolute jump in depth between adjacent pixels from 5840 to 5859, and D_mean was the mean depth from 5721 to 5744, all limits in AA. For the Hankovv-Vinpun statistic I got 1.1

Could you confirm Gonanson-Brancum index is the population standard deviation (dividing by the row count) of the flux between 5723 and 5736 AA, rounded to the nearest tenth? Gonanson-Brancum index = 1.0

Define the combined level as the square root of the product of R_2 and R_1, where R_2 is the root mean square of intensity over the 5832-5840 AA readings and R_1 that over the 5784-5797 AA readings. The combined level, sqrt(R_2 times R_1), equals 95.1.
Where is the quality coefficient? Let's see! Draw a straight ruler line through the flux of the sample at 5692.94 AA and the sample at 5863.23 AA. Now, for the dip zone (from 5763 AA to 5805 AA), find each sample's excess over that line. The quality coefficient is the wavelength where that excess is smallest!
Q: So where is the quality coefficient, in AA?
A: 5790.77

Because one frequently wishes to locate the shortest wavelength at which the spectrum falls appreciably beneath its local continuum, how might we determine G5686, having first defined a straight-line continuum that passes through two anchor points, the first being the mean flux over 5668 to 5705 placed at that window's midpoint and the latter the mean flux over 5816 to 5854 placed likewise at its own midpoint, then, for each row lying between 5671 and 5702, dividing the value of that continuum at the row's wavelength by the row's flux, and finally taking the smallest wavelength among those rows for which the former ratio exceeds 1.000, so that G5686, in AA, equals 5682.46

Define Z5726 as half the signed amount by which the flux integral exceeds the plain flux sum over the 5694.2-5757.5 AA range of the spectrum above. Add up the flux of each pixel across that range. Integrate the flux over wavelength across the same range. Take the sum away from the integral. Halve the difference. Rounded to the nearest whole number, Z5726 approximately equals 1857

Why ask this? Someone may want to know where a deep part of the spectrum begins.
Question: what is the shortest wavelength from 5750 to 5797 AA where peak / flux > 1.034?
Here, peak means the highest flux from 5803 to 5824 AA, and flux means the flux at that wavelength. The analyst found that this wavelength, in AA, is 5750.91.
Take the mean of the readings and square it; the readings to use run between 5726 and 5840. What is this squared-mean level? 9076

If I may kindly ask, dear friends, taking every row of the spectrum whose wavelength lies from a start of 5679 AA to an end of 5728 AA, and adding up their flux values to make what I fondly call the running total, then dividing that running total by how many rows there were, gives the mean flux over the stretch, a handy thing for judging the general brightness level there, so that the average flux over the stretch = 94.5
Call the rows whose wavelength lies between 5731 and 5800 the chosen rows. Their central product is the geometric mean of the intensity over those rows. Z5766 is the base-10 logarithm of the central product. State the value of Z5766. 1.976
